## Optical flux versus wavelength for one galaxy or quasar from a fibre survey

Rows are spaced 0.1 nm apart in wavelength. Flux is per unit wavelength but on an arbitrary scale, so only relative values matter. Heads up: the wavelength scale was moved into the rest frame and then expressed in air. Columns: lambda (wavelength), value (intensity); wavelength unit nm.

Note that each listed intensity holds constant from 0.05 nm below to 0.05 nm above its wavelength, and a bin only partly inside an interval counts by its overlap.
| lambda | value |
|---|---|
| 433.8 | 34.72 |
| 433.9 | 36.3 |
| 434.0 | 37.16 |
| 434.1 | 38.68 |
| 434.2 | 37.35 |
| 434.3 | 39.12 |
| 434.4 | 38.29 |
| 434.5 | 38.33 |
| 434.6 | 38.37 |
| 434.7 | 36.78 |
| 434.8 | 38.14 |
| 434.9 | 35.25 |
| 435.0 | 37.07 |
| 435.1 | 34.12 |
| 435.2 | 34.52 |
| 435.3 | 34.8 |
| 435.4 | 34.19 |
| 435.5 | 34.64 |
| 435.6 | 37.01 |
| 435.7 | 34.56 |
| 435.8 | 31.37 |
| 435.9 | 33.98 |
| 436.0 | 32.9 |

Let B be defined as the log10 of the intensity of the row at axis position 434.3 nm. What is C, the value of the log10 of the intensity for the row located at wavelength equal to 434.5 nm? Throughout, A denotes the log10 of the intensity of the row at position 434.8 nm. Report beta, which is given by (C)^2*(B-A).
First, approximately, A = 1.58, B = 1.59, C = 1.58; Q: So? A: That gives 0.03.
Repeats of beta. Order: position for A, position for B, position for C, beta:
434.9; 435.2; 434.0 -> -0.02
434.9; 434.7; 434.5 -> 0.05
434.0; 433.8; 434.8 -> -0.07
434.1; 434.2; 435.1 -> -0.04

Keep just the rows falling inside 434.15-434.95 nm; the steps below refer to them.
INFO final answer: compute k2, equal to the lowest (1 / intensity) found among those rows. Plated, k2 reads 0.0256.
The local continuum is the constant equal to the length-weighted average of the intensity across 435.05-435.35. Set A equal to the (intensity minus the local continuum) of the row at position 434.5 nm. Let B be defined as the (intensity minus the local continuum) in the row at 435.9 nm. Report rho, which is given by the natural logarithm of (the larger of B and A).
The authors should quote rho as 1.35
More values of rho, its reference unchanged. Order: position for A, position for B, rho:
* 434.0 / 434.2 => 1.05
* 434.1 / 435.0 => 1.44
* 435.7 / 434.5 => 1.35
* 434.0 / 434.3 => 1.53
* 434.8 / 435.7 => 1.30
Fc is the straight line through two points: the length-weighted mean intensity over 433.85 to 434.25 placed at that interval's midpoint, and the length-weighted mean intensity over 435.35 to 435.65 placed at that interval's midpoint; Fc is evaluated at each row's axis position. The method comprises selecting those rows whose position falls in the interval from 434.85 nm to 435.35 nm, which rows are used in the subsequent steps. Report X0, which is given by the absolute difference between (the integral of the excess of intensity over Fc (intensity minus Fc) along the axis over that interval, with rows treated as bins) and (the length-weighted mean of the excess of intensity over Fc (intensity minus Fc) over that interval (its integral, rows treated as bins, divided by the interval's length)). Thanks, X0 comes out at 0.35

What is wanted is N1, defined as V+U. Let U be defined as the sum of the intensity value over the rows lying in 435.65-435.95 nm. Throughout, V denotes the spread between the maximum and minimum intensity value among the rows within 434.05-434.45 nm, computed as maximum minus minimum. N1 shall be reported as 102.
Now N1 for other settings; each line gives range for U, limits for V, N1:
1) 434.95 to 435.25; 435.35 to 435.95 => 111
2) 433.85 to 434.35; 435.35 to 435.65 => 191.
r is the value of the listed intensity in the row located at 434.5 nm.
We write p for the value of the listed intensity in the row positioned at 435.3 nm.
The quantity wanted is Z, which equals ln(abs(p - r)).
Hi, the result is 1.26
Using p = 34.8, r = 38.33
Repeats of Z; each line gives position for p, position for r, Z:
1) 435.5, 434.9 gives -0.49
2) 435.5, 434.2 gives 1.00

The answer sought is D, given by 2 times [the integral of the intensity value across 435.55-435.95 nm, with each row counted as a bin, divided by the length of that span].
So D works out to 68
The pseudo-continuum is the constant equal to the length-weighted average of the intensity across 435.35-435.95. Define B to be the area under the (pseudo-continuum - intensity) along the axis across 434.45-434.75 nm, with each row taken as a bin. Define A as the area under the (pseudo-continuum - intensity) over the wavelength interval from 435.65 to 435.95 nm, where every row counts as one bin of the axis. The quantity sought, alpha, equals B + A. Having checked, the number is -0.8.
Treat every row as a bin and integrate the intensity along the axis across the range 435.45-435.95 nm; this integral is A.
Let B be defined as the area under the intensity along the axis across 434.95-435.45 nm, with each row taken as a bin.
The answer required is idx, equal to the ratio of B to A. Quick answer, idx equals 1.02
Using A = 17.2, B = 17.5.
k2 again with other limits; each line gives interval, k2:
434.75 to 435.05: 0.0262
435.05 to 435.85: 0.0270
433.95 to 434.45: 0.0256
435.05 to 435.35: 0.0287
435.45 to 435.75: 0.0270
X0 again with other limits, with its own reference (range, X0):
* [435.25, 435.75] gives 0.12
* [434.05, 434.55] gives 0.67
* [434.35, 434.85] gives 0.70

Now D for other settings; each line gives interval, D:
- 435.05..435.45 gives 69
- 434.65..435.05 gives 74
